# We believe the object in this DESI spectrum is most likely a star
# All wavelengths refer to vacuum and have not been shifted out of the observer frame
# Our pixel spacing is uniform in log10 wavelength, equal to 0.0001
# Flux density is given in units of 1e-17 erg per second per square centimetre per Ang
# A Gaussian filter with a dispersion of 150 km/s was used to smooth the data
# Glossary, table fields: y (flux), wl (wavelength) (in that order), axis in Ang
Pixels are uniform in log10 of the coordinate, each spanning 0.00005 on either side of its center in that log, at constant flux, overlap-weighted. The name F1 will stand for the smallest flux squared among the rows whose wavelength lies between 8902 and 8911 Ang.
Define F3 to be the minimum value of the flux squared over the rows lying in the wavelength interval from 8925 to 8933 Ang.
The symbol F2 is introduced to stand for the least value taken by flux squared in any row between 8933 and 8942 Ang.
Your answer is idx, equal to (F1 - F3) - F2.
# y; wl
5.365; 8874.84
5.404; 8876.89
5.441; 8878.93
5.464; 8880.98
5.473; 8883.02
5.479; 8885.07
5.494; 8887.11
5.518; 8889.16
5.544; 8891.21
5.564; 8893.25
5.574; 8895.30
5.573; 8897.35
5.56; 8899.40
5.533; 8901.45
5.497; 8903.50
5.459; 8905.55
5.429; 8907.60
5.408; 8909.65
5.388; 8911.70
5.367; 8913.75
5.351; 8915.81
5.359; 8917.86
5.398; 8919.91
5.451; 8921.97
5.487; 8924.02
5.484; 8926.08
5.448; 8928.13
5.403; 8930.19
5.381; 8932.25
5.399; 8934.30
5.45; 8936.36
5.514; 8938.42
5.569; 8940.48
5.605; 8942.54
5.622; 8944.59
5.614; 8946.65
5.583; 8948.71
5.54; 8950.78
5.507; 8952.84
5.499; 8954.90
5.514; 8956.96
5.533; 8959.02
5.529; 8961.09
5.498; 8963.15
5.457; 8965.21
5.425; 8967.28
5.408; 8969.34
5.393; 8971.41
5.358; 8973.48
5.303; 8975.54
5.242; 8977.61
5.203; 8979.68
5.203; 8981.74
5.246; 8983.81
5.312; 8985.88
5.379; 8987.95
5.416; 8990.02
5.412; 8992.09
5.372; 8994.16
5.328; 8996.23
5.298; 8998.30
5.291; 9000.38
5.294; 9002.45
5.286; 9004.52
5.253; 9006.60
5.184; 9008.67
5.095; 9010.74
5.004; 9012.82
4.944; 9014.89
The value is -28.9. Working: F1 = 29.2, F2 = 29.1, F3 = 29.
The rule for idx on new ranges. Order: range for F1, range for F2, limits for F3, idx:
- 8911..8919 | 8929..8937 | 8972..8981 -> -27.4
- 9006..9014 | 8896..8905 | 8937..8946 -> -35.6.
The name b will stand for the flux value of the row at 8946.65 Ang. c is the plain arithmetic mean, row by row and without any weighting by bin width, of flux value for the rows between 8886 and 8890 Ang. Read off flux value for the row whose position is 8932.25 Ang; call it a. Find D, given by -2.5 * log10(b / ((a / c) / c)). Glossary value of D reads -3.75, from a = 5.381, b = 5.614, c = 5.51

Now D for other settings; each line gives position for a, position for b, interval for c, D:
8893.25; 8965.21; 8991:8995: -3.64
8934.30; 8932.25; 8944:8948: -3.74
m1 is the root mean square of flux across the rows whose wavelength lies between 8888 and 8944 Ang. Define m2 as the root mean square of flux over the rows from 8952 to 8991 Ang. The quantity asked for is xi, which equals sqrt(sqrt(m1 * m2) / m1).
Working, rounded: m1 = 5.47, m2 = 5.39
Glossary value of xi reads 1.00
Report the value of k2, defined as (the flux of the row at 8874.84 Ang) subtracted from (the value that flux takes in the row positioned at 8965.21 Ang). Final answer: 0.09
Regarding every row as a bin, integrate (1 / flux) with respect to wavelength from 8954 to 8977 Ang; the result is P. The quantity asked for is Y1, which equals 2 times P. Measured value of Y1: 8.5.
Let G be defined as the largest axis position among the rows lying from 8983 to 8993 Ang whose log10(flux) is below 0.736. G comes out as 8992.09 Ang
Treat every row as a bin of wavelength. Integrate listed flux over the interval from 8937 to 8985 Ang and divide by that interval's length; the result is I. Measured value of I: 5.45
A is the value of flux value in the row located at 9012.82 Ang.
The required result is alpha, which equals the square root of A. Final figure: 2.24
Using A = 5.004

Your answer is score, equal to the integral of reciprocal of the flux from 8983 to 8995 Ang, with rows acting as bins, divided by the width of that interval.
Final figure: 0.1866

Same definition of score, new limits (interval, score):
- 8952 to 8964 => 0.1814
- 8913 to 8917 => 0.1864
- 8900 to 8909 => 0.1825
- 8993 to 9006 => 0.1882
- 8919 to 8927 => 0.1832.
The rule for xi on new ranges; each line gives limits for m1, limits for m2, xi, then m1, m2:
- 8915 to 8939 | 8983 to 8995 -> 1.00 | 5.43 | 5.36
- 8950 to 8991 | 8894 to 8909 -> 1.01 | 5.40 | 5.52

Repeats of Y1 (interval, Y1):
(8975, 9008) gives 12.5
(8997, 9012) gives 5.7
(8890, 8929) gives 14.3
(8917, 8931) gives 5.2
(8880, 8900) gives 7.2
